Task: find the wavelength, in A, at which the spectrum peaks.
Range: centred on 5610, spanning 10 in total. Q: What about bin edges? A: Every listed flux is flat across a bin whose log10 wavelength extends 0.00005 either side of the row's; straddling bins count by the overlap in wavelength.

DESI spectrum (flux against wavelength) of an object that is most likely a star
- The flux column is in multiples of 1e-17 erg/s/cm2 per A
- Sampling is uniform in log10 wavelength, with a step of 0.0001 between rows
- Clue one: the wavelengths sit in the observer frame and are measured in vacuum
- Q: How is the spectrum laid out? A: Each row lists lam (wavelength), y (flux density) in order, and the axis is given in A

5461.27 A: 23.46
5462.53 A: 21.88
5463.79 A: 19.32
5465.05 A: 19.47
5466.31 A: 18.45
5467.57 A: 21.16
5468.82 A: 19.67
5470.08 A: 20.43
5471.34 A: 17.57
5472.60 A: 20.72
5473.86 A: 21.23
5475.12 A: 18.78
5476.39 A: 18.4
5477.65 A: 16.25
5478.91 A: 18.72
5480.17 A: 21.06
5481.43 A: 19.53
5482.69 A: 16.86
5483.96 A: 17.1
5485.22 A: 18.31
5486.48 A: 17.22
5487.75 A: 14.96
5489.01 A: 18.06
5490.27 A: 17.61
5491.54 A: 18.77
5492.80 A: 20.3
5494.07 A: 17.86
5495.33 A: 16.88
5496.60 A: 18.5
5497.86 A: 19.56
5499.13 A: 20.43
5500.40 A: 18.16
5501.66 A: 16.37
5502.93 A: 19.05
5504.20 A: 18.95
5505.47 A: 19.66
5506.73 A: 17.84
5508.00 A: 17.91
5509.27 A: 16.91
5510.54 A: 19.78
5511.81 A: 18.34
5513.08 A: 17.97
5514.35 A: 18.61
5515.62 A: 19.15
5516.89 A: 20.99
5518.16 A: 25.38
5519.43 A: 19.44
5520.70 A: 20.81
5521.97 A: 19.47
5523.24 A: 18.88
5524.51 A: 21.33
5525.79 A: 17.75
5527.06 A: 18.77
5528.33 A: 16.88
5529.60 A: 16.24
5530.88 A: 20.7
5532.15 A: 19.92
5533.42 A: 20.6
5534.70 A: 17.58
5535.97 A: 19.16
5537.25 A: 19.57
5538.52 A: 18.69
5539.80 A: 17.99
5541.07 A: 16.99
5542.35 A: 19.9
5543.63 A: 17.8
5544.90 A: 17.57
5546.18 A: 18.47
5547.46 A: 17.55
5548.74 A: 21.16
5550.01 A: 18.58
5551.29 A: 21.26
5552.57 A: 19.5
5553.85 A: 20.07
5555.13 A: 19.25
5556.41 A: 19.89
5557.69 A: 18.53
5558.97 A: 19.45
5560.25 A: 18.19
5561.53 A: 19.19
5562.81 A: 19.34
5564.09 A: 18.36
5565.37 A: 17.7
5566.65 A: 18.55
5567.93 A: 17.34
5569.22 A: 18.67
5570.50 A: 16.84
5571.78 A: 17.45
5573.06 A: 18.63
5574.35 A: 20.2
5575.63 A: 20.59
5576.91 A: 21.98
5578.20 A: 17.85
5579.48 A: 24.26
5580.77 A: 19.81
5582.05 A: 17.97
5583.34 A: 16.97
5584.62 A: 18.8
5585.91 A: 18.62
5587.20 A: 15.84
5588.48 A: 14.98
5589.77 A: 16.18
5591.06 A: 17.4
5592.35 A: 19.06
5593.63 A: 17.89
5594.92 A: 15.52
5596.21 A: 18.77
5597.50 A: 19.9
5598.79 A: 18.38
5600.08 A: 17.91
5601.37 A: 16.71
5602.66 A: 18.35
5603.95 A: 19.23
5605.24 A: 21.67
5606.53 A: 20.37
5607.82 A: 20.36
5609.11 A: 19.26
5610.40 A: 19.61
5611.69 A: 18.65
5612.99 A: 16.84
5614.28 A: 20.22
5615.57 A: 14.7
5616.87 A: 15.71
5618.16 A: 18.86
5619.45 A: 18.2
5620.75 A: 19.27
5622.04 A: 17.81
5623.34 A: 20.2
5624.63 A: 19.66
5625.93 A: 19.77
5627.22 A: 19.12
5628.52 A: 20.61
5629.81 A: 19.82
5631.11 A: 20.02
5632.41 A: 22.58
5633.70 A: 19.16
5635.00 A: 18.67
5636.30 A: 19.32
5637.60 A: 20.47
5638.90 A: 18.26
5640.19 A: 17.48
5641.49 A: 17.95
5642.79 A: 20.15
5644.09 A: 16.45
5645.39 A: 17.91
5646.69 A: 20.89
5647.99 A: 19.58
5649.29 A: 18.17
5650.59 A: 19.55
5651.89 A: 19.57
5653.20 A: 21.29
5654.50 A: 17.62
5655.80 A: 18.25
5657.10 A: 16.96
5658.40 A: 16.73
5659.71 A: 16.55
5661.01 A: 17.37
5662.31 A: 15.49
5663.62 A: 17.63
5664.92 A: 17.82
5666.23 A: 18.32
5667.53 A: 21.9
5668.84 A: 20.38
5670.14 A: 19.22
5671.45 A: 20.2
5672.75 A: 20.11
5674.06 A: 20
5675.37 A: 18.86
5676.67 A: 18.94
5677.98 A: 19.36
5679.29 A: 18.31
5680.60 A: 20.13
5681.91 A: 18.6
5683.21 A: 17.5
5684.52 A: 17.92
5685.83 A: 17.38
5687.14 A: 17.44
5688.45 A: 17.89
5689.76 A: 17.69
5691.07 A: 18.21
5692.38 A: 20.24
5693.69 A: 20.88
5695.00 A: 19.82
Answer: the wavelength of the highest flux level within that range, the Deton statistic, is 5605.24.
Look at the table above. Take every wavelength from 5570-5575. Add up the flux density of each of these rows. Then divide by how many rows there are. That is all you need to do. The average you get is 18.3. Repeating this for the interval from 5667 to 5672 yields 20.4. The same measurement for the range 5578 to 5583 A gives 20.0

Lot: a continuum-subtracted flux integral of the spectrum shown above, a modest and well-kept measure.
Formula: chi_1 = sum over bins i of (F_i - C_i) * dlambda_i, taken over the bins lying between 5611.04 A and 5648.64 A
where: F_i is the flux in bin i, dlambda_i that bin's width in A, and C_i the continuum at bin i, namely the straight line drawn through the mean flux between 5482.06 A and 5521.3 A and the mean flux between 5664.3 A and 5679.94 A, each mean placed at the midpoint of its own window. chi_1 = -12.8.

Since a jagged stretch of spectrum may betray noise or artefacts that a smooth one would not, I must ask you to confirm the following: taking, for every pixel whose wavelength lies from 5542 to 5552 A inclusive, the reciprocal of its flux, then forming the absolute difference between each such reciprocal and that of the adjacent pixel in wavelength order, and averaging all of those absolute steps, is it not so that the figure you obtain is 0.0050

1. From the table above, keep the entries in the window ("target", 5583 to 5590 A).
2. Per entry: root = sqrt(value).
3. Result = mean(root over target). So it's 4.11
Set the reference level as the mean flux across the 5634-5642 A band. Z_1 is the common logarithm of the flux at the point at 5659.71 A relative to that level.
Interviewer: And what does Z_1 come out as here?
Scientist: -0.05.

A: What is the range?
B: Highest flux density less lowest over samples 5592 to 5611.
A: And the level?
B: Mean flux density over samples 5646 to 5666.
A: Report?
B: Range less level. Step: -12.1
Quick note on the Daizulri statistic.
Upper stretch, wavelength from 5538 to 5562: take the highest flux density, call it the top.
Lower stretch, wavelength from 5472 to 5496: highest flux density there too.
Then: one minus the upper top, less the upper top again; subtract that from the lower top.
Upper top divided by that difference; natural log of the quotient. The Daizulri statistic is -1.08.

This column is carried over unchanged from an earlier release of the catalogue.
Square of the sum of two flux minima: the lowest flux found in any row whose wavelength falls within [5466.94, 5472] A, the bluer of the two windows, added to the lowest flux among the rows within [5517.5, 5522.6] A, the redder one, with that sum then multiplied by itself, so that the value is 1370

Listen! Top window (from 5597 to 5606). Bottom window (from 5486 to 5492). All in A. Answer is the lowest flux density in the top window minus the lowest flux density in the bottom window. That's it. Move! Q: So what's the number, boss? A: 1.75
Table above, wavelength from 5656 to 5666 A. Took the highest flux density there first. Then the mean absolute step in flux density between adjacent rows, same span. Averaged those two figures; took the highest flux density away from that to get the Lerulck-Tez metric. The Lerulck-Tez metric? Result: -8.5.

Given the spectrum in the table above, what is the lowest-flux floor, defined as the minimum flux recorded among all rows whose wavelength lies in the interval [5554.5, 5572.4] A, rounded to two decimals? 16.84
